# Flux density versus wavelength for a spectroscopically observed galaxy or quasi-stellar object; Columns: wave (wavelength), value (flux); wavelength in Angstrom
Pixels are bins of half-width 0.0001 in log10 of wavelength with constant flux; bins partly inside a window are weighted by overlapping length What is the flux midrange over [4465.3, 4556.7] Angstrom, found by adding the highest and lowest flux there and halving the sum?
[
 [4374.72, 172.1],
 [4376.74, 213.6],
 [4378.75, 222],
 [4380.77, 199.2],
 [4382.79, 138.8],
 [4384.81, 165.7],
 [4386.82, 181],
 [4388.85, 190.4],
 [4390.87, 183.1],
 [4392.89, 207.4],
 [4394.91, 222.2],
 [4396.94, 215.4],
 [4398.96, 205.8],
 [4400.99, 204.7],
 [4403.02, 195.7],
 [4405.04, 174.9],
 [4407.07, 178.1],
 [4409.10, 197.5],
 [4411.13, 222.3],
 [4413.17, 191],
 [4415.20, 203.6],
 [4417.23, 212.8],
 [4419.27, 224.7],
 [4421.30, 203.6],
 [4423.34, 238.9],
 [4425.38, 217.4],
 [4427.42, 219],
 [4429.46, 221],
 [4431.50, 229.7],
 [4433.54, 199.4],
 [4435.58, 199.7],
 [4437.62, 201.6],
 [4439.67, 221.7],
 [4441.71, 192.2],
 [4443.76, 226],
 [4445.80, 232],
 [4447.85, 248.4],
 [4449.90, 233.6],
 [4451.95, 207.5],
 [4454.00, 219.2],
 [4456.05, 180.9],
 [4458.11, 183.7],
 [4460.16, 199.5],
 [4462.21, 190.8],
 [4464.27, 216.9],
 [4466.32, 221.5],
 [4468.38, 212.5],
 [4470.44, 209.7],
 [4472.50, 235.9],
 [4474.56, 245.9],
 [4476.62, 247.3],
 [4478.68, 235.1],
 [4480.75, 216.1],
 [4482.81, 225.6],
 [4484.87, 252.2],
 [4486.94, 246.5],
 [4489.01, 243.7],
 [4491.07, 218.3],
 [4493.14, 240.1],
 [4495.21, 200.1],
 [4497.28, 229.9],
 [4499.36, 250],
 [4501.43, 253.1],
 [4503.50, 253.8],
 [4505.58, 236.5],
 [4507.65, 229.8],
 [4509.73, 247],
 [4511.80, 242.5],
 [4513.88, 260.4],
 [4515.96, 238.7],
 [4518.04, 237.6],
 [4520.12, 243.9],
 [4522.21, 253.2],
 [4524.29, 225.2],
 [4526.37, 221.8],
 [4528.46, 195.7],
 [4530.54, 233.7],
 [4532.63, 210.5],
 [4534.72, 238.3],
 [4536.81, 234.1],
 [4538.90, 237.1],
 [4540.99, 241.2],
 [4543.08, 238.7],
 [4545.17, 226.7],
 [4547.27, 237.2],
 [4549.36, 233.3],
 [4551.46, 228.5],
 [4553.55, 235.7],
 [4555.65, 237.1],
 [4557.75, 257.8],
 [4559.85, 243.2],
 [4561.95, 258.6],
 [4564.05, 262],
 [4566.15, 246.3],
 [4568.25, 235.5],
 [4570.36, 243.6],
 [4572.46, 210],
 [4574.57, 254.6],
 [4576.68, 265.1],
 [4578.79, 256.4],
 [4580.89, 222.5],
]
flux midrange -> 228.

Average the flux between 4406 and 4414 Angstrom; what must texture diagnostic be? 197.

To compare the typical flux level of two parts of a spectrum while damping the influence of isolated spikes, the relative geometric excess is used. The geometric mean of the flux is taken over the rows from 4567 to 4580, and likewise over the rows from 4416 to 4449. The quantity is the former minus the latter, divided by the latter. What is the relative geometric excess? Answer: 0.12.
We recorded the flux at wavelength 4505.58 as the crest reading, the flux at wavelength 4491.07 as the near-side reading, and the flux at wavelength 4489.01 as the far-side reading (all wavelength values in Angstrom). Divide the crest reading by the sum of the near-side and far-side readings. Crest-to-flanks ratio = 0.51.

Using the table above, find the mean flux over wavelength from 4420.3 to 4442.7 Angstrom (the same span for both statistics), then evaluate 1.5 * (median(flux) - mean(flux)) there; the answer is 6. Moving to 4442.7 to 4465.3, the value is 6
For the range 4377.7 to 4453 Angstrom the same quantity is -1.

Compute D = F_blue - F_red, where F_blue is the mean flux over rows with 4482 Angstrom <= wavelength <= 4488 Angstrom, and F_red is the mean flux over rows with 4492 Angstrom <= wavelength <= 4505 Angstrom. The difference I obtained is 4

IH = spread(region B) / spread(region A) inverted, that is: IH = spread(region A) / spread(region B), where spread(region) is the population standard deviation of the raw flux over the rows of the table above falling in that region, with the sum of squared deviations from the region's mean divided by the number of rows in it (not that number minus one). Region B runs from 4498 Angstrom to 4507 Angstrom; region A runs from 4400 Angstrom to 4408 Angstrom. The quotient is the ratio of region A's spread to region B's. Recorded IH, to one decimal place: 1.8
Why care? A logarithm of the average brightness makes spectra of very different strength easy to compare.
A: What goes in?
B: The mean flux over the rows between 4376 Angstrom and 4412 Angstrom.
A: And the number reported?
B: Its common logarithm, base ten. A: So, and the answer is 2.291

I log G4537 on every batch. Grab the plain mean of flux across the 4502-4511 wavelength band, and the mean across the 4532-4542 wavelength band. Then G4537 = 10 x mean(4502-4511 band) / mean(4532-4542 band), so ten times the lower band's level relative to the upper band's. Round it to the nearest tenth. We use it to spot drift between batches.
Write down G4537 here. 10.4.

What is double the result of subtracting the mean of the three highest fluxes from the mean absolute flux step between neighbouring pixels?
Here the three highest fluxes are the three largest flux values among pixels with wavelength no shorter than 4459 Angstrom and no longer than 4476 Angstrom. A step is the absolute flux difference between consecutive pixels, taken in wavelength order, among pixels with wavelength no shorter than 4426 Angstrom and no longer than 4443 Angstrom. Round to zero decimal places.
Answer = -442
